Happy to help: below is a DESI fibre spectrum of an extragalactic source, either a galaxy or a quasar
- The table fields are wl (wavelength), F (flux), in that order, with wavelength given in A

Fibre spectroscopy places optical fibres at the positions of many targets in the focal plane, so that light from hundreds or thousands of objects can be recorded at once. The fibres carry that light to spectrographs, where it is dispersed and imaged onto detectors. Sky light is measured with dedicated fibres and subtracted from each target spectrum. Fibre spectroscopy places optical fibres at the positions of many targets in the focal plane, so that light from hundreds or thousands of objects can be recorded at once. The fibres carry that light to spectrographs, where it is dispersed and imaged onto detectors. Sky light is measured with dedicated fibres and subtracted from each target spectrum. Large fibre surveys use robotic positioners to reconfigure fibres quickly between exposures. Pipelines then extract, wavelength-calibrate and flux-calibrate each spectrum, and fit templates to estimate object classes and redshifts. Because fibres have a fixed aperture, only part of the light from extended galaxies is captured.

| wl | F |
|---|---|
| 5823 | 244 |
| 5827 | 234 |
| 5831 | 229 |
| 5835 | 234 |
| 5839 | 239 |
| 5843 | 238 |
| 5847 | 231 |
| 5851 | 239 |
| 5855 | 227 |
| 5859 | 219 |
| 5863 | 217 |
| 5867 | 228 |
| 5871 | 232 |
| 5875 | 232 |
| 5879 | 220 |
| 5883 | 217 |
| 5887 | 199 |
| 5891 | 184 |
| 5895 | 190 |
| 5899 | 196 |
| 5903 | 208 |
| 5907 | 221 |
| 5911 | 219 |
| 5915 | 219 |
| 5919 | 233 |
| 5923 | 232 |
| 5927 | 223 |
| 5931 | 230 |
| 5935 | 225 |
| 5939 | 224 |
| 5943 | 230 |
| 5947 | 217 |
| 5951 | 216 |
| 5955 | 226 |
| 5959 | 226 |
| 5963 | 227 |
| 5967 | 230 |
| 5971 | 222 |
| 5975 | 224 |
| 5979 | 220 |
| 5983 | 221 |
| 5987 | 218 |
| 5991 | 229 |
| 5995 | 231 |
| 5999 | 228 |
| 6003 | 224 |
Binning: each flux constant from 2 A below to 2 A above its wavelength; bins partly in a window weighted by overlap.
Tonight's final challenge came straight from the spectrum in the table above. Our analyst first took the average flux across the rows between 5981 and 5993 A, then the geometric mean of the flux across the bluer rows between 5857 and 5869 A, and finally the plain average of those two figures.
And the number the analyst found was 222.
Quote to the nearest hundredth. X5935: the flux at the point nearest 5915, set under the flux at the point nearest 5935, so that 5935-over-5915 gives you 1.03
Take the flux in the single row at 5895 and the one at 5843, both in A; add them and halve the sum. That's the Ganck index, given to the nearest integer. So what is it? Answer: 214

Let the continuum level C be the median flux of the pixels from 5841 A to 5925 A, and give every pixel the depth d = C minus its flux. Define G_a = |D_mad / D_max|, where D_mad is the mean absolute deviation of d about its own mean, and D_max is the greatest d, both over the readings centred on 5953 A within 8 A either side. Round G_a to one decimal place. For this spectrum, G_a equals 1.2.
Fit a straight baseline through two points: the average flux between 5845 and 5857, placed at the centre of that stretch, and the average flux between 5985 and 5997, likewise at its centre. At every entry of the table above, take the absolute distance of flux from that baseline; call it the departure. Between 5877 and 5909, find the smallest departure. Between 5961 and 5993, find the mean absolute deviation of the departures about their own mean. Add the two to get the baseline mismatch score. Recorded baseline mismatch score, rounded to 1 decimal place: 10.8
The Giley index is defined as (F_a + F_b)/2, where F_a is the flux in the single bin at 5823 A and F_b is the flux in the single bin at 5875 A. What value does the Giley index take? 238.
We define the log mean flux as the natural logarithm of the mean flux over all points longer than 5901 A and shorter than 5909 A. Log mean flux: 5.37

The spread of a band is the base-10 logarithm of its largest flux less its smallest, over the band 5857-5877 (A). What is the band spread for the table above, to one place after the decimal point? 1.2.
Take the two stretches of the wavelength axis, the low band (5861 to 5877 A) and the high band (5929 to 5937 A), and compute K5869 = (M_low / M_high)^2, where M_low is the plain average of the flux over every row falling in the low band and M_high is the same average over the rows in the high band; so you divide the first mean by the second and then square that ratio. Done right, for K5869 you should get 1.00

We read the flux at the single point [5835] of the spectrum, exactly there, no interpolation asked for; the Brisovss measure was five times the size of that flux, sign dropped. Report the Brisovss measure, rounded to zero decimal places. 1170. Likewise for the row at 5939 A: 1120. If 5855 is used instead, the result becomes 1135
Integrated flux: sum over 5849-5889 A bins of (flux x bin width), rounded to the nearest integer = 8920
